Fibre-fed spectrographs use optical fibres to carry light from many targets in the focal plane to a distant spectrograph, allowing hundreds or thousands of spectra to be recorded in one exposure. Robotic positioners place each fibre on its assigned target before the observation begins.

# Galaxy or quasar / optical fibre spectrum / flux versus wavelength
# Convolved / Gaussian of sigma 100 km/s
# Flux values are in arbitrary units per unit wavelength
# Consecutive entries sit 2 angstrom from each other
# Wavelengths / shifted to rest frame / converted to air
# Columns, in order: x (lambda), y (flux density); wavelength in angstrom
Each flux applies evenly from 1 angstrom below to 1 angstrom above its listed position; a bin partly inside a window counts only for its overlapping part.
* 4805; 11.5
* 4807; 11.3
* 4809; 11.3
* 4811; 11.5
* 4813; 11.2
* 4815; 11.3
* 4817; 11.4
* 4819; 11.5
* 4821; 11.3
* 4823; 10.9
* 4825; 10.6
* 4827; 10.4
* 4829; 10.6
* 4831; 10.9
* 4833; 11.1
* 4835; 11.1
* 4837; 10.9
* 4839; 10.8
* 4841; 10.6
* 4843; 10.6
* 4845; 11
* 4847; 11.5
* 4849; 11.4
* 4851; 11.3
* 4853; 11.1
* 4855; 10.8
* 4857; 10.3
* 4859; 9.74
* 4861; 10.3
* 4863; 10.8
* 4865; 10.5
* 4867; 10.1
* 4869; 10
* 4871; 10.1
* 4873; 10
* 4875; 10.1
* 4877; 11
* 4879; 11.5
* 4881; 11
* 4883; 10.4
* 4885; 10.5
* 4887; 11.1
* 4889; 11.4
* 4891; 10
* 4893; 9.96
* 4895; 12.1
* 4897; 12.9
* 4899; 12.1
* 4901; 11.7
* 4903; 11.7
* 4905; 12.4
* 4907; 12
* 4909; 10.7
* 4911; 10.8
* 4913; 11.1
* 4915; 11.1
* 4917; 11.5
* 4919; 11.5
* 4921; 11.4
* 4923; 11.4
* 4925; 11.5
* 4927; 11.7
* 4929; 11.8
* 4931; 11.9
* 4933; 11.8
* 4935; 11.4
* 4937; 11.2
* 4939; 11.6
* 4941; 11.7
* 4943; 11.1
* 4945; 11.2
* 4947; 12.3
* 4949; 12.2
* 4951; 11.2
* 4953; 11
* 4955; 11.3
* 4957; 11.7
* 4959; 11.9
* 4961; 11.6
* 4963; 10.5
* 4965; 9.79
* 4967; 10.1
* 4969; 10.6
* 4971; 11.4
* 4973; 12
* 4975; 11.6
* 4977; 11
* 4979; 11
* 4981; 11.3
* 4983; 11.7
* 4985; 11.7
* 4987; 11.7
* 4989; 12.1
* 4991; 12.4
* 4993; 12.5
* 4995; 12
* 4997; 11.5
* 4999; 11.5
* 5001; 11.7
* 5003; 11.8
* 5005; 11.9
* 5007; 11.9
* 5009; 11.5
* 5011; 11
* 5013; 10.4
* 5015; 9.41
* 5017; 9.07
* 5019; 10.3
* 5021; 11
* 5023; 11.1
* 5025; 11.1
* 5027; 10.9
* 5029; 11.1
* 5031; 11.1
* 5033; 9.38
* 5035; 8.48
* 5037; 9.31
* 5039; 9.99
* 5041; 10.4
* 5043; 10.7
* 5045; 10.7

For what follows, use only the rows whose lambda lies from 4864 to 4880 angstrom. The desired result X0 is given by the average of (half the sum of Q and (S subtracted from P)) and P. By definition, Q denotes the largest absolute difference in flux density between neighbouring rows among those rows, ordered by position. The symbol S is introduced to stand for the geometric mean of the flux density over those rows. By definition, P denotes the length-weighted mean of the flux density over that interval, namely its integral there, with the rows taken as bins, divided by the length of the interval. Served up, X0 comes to 5.43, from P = 10.4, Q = 0.90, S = 10.4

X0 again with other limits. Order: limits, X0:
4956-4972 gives 5.76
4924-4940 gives 5.91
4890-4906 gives 6.35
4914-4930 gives 5.84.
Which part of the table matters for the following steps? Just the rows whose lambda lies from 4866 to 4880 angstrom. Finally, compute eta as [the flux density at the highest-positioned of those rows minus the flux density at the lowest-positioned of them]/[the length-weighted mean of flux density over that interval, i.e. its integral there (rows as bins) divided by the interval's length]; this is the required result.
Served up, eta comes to 0.13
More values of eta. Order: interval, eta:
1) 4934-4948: 0.08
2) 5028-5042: -0.07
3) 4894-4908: -0.01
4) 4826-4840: 0.04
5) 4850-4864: -0.05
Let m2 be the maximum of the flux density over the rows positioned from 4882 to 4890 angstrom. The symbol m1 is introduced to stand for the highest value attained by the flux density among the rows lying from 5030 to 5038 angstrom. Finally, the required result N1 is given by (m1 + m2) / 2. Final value 11.25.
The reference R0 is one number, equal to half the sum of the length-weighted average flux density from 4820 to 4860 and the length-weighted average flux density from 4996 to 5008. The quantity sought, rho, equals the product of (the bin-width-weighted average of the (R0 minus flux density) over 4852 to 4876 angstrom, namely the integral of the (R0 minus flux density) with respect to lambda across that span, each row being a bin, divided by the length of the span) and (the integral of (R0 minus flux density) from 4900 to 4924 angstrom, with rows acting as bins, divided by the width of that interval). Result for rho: -0.15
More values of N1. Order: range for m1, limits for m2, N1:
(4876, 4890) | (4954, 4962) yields 11.70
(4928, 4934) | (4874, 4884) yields 11.70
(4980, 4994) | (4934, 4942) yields 12.10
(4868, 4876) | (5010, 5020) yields 10.55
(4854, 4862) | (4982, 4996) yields 11.65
